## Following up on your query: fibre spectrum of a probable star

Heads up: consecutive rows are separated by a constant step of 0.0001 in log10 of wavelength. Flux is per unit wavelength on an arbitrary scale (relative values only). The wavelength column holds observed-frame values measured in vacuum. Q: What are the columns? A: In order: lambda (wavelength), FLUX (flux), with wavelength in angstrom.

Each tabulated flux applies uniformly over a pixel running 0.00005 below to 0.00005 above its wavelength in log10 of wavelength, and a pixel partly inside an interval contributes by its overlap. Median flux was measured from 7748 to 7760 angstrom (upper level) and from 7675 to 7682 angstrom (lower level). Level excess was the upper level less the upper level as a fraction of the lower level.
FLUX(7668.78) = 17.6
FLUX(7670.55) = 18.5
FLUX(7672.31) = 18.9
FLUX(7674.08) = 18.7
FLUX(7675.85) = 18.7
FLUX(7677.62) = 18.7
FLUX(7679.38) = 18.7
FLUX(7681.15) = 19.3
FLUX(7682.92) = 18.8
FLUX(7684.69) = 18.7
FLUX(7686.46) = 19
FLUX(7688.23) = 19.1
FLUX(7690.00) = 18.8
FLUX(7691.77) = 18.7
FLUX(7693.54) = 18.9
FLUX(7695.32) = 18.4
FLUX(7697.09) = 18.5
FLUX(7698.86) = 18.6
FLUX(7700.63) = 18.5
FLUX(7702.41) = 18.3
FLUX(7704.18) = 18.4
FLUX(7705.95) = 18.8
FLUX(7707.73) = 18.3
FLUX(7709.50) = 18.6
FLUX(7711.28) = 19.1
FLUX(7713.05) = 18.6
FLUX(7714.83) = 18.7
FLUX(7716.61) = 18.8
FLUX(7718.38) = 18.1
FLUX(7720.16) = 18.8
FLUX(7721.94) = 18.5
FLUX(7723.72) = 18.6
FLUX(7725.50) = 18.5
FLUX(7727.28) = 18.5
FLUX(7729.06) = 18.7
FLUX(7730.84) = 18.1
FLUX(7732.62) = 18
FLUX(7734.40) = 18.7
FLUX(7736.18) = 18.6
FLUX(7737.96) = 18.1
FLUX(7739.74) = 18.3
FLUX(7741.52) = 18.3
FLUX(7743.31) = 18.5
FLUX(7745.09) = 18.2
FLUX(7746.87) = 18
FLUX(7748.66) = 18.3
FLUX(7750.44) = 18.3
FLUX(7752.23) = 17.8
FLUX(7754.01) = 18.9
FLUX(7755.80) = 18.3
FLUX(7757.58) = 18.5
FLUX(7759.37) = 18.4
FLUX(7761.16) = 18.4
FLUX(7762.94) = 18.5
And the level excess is 17.3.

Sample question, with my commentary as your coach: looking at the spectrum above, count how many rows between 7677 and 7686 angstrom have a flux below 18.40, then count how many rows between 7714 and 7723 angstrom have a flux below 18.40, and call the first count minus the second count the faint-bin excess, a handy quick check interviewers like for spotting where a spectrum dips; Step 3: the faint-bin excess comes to -1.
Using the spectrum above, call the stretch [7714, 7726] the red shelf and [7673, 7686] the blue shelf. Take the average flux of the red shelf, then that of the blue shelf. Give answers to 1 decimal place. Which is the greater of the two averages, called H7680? 18.8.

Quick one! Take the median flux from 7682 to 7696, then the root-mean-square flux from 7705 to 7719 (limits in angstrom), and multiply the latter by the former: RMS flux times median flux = 350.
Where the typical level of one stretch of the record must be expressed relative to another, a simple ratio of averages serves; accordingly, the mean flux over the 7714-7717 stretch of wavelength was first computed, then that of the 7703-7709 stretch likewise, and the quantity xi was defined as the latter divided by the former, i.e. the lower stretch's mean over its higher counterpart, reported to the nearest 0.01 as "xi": 0.99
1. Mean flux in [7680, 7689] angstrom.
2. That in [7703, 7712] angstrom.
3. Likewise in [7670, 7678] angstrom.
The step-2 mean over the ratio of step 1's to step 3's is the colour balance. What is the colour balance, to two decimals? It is 18.37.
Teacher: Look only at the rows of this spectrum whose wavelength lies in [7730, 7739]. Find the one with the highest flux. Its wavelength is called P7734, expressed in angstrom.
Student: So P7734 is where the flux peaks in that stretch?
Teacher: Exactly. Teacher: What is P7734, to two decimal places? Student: 7734.40 angstrom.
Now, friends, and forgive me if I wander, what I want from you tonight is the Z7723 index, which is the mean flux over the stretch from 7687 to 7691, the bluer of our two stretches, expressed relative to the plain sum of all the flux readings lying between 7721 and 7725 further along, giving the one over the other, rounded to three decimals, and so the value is 0.511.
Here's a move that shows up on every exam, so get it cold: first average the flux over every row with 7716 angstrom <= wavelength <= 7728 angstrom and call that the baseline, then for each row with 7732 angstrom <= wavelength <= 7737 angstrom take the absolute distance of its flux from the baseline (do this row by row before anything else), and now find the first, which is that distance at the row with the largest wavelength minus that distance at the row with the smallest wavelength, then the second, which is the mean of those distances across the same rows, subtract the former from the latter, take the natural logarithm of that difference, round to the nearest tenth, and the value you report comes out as -0.3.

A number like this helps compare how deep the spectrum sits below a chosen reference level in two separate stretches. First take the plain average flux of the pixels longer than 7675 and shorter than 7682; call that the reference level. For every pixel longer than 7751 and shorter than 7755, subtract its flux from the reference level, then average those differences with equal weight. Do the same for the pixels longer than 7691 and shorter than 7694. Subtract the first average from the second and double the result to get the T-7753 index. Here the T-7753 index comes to -0.9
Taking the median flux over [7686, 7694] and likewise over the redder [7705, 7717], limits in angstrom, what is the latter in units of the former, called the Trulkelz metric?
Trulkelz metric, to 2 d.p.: 0.99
